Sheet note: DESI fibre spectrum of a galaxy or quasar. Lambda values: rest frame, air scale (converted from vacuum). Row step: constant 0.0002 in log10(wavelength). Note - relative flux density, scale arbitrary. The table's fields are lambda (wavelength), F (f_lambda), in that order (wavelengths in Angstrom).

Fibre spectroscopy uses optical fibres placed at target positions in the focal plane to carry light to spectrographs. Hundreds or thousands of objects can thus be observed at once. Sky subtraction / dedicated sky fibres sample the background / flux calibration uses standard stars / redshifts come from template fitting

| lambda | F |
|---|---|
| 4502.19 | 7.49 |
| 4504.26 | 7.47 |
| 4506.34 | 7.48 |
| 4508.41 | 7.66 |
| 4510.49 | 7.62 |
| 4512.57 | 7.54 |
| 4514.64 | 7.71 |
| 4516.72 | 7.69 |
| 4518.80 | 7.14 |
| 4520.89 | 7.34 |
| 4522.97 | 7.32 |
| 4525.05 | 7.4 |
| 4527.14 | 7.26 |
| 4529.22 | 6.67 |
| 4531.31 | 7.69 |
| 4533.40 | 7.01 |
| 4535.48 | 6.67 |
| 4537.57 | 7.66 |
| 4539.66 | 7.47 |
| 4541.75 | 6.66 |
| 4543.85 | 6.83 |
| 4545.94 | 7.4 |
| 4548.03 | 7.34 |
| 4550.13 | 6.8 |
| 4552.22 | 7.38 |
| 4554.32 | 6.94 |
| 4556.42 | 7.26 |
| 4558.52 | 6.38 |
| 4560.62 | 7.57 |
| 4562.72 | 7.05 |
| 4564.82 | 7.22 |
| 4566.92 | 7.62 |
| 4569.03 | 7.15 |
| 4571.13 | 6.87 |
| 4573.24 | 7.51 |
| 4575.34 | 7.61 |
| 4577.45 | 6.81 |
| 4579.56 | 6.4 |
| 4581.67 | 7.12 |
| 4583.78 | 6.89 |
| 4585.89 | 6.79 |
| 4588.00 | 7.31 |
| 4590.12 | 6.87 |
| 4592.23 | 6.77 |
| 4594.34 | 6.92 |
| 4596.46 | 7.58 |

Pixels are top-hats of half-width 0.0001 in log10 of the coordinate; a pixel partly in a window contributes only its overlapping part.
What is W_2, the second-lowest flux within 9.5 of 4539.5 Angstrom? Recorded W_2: 6.67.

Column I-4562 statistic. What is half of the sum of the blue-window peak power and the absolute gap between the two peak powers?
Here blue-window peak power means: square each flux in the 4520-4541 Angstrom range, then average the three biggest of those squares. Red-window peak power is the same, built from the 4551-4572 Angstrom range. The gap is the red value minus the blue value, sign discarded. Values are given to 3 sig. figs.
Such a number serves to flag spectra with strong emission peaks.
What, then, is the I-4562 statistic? 29.6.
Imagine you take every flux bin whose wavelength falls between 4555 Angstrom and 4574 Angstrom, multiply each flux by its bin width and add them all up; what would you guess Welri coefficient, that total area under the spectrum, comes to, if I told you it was 136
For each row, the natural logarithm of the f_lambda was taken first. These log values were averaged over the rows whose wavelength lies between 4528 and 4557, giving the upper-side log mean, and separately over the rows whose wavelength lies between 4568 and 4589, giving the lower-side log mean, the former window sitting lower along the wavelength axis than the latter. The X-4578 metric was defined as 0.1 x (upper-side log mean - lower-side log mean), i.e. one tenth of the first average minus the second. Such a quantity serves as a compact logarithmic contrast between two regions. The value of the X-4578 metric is 0.0011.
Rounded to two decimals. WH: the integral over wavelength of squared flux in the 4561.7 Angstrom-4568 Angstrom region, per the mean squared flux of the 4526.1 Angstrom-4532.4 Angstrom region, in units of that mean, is 6.45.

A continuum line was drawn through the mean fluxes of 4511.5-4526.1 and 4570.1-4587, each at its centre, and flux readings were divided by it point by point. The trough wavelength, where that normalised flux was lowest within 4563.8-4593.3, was 4579.56 Angstrom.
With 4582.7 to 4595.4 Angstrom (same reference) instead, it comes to 4585.89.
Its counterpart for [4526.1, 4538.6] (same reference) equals 4529.22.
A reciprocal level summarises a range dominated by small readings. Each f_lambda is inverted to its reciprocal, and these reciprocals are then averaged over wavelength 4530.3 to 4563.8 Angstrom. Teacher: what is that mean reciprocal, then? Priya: 0.1406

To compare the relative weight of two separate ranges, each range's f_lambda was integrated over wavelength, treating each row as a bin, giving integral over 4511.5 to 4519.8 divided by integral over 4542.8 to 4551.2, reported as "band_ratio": 1.05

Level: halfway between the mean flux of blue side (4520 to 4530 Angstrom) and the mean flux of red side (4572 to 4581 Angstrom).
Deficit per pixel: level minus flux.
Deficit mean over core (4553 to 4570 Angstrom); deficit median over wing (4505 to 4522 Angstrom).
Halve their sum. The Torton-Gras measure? -0.22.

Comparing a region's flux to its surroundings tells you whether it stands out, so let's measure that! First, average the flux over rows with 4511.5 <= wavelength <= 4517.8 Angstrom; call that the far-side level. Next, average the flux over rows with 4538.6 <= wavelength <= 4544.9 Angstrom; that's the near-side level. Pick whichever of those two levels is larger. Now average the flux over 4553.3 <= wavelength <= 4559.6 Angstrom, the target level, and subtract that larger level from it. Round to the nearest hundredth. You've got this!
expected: -0.79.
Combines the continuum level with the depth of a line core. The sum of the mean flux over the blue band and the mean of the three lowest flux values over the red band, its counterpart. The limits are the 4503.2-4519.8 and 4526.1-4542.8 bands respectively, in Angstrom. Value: 14.2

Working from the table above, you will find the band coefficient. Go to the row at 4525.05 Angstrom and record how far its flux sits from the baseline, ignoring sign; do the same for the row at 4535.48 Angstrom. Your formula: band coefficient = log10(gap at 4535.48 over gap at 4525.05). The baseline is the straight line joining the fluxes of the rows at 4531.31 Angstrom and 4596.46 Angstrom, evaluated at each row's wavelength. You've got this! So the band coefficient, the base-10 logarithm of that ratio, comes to 0.53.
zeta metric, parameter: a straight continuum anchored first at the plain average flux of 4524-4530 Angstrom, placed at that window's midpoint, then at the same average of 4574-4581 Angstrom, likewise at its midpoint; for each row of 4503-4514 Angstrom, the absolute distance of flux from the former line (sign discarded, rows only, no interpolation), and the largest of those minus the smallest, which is 0.20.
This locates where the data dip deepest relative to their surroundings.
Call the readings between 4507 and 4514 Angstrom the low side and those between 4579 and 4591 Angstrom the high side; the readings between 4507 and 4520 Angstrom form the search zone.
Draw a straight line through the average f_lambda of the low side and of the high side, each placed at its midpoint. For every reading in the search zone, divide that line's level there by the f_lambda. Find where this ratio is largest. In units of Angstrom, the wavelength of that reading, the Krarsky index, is 4518.80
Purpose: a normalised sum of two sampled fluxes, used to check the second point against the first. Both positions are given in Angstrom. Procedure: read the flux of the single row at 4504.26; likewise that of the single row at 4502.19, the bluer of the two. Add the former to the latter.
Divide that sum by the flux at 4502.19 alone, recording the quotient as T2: 2.00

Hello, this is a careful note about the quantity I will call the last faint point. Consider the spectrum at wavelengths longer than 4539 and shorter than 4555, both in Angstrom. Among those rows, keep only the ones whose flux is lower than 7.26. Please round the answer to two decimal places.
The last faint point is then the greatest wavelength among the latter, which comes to 4554.32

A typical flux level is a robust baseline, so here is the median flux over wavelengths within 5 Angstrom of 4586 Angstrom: 6.9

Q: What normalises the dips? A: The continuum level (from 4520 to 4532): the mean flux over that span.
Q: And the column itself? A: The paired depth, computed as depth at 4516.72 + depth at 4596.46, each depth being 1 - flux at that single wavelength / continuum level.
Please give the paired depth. -0.10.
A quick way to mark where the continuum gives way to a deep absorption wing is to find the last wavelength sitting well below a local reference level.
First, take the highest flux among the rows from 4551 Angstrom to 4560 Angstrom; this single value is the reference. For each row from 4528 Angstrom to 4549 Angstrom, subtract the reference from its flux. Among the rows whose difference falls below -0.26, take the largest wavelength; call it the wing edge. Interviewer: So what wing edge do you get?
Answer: 4543.85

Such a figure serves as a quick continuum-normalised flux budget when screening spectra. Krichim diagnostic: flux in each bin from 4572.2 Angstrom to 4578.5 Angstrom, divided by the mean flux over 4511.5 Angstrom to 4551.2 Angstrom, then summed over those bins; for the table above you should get 3.03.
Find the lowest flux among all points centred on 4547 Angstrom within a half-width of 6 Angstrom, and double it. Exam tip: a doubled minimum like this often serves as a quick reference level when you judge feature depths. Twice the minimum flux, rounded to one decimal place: 13.3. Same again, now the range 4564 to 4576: 13.7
